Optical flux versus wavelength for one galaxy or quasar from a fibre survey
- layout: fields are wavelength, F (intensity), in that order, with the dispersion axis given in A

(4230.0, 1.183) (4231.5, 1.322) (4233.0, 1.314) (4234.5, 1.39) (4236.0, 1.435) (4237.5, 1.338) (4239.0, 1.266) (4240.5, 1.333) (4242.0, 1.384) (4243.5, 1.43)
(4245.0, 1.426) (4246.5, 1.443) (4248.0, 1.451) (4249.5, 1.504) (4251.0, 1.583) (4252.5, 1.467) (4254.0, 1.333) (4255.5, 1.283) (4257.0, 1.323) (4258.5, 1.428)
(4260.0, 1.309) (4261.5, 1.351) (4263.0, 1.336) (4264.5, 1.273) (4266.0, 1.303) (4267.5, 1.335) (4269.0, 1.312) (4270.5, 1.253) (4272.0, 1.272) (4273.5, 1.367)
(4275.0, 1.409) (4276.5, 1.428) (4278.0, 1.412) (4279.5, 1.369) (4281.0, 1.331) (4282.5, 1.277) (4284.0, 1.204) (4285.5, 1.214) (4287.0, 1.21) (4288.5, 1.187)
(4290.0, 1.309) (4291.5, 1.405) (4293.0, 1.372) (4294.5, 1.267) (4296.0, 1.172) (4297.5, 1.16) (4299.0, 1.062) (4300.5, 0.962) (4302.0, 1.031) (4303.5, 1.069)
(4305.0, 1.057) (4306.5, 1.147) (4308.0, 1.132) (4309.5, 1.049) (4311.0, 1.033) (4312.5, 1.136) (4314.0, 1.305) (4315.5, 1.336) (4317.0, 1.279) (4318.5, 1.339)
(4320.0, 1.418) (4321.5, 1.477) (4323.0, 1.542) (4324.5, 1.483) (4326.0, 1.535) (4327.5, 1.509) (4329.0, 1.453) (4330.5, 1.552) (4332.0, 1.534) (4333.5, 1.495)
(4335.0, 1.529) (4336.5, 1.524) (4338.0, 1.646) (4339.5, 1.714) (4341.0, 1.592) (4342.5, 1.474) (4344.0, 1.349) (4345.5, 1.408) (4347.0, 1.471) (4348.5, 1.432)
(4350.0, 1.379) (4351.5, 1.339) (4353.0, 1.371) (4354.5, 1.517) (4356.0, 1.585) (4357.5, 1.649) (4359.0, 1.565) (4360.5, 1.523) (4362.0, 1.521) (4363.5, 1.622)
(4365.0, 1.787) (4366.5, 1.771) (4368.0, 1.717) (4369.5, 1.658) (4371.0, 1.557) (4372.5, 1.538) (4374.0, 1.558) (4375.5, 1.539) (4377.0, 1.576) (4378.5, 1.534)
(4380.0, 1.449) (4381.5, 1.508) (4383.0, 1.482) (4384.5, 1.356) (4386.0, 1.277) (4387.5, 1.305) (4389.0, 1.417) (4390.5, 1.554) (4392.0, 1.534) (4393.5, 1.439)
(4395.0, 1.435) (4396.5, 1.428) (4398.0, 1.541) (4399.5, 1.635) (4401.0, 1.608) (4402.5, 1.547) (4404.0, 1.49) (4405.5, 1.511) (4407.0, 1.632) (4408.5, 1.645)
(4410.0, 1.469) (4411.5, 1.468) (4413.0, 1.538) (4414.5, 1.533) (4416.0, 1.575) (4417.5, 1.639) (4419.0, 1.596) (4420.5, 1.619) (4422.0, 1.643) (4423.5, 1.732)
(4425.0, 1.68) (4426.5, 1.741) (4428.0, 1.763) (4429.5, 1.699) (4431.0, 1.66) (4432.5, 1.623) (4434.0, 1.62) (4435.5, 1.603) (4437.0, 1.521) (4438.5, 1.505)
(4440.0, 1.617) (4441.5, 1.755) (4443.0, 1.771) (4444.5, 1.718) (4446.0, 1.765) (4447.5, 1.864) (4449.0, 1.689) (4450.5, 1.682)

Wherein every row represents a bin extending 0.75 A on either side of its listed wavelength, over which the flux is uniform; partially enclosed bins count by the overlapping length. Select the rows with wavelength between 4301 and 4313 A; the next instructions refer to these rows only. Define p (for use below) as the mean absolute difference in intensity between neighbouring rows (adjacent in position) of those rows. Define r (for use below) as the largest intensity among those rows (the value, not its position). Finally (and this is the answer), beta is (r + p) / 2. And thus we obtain 0.60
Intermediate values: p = 0.051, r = 1.147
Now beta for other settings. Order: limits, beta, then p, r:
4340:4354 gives 0.83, 0.066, 1.592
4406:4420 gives 0.85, 0.052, 1.645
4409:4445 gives 0.91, 0.047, 1.771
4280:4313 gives 0.73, 0.060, 1.405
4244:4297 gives 0.82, 0.055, 1.583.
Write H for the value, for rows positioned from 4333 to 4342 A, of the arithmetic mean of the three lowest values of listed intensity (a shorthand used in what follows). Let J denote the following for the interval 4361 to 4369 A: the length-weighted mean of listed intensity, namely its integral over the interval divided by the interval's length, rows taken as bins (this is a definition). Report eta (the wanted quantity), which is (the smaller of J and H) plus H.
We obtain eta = 3.0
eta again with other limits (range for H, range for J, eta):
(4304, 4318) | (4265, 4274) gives 2.1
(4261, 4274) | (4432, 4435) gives 2.5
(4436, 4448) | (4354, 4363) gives 3.1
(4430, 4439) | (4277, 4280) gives 2.9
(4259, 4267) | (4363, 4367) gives 2.6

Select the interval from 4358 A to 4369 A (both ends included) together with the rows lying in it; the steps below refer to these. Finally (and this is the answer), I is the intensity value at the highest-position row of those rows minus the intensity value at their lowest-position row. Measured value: 0.15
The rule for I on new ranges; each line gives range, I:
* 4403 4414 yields 0.05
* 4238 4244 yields 0.16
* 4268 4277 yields 0.12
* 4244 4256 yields -0.14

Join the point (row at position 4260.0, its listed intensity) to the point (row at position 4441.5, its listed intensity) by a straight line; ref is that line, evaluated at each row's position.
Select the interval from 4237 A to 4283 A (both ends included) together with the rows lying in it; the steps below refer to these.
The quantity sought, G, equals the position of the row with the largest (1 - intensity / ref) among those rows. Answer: 4282.5 A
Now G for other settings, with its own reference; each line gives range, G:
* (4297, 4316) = 4300.5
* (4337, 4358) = 4351.5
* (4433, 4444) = 4438.5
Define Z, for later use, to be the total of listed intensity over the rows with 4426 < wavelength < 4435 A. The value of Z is 10.1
